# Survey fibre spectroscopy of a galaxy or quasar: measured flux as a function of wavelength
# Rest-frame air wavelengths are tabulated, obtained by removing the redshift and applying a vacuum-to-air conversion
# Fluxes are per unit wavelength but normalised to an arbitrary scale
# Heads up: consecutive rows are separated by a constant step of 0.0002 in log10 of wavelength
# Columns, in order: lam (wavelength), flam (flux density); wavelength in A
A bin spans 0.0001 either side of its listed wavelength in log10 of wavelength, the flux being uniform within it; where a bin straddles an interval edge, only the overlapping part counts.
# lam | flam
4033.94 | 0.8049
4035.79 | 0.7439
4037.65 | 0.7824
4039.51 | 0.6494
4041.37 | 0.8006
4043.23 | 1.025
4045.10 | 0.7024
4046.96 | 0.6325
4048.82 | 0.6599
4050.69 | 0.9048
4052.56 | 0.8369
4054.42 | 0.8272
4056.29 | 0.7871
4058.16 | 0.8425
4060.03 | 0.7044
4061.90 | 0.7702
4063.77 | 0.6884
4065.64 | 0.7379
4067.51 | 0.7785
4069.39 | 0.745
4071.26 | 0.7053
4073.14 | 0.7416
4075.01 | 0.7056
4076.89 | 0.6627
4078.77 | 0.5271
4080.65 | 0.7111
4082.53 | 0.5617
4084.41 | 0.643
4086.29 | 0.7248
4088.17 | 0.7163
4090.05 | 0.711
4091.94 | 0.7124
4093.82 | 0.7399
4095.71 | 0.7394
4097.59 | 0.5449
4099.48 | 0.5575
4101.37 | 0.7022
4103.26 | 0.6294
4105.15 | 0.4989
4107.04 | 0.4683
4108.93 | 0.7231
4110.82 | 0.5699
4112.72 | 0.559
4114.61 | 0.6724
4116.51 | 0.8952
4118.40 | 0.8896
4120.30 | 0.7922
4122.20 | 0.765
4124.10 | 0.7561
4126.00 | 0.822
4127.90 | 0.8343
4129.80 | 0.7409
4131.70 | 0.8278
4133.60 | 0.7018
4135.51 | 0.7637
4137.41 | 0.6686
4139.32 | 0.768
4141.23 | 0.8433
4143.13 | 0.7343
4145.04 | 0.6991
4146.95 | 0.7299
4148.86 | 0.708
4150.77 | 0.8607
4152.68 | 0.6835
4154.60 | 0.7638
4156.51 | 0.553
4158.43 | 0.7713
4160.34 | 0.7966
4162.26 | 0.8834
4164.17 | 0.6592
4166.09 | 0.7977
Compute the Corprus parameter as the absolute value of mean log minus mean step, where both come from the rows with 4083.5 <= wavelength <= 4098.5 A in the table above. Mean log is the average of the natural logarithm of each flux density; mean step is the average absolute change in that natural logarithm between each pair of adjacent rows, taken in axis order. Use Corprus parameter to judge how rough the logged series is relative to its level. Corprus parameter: 0.44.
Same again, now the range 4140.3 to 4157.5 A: 0.46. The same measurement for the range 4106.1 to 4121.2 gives 0.57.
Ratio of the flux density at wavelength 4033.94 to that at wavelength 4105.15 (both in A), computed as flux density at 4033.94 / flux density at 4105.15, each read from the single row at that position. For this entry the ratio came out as 1.61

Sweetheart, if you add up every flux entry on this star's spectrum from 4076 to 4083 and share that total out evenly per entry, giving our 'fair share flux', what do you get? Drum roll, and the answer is 0.62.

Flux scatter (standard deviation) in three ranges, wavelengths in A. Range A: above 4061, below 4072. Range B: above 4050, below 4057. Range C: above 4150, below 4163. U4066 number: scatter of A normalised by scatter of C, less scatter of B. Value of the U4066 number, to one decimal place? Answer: 0.3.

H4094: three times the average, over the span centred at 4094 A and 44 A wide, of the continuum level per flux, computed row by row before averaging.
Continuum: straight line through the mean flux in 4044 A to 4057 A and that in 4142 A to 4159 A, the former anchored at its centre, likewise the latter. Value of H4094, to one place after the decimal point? 3.5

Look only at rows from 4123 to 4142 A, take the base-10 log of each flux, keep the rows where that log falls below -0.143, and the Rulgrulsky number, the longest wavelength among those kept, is 4137.41 A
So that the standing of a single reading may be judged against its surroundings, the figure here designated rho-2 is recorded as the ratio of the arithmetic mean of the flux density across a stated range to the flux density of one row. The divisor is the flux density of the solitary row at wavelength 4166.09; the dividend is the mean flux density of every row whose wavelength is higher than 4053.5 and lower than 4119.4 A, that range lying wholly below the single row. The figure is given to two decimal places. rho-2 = 0.87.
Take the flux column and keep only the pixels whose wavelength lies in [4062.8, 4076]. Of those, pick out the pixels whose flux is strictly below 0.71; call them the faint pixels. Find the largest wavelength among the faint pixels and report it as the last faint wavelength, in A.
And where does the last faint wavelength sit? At 4075.01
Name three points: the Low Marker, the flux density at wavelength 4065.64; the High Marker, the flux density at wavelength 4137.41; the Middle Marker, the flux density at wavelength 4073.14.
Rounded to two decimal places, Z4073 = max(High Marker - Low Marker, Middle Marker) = 0.74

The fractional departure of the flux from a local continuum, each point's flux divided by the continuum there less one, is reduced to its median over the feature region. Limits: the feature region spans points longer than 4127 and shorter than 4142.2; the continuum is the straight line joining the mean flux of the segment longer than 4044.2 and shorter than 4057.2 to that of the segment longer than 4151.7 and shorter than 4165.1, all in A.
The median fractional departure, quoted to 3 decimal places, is 0.039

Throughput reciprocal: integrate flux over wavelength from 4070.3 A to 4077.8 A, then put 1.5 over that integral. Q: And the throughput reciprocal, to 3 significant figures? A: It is 0.284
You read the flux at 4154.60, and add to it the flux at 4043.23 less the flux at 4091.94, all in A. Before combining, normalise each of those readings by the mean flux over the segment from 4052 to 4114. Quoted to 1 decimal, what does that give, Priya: 1.6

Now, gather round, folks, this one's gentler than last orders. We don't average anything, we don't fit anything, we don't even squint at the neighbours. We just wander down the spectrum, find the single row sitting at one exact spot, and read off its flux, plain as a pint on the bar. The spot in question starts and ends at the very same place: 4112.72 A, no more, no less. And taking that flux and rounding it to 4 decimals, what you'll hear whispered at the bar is 0.5590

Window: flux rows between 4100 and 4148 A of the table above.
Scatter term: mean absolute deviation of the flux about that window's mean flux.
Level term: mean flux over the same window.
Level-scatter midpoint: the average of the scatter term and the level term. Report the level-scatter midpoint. 0.403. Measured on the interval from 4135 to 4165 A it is 0.403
